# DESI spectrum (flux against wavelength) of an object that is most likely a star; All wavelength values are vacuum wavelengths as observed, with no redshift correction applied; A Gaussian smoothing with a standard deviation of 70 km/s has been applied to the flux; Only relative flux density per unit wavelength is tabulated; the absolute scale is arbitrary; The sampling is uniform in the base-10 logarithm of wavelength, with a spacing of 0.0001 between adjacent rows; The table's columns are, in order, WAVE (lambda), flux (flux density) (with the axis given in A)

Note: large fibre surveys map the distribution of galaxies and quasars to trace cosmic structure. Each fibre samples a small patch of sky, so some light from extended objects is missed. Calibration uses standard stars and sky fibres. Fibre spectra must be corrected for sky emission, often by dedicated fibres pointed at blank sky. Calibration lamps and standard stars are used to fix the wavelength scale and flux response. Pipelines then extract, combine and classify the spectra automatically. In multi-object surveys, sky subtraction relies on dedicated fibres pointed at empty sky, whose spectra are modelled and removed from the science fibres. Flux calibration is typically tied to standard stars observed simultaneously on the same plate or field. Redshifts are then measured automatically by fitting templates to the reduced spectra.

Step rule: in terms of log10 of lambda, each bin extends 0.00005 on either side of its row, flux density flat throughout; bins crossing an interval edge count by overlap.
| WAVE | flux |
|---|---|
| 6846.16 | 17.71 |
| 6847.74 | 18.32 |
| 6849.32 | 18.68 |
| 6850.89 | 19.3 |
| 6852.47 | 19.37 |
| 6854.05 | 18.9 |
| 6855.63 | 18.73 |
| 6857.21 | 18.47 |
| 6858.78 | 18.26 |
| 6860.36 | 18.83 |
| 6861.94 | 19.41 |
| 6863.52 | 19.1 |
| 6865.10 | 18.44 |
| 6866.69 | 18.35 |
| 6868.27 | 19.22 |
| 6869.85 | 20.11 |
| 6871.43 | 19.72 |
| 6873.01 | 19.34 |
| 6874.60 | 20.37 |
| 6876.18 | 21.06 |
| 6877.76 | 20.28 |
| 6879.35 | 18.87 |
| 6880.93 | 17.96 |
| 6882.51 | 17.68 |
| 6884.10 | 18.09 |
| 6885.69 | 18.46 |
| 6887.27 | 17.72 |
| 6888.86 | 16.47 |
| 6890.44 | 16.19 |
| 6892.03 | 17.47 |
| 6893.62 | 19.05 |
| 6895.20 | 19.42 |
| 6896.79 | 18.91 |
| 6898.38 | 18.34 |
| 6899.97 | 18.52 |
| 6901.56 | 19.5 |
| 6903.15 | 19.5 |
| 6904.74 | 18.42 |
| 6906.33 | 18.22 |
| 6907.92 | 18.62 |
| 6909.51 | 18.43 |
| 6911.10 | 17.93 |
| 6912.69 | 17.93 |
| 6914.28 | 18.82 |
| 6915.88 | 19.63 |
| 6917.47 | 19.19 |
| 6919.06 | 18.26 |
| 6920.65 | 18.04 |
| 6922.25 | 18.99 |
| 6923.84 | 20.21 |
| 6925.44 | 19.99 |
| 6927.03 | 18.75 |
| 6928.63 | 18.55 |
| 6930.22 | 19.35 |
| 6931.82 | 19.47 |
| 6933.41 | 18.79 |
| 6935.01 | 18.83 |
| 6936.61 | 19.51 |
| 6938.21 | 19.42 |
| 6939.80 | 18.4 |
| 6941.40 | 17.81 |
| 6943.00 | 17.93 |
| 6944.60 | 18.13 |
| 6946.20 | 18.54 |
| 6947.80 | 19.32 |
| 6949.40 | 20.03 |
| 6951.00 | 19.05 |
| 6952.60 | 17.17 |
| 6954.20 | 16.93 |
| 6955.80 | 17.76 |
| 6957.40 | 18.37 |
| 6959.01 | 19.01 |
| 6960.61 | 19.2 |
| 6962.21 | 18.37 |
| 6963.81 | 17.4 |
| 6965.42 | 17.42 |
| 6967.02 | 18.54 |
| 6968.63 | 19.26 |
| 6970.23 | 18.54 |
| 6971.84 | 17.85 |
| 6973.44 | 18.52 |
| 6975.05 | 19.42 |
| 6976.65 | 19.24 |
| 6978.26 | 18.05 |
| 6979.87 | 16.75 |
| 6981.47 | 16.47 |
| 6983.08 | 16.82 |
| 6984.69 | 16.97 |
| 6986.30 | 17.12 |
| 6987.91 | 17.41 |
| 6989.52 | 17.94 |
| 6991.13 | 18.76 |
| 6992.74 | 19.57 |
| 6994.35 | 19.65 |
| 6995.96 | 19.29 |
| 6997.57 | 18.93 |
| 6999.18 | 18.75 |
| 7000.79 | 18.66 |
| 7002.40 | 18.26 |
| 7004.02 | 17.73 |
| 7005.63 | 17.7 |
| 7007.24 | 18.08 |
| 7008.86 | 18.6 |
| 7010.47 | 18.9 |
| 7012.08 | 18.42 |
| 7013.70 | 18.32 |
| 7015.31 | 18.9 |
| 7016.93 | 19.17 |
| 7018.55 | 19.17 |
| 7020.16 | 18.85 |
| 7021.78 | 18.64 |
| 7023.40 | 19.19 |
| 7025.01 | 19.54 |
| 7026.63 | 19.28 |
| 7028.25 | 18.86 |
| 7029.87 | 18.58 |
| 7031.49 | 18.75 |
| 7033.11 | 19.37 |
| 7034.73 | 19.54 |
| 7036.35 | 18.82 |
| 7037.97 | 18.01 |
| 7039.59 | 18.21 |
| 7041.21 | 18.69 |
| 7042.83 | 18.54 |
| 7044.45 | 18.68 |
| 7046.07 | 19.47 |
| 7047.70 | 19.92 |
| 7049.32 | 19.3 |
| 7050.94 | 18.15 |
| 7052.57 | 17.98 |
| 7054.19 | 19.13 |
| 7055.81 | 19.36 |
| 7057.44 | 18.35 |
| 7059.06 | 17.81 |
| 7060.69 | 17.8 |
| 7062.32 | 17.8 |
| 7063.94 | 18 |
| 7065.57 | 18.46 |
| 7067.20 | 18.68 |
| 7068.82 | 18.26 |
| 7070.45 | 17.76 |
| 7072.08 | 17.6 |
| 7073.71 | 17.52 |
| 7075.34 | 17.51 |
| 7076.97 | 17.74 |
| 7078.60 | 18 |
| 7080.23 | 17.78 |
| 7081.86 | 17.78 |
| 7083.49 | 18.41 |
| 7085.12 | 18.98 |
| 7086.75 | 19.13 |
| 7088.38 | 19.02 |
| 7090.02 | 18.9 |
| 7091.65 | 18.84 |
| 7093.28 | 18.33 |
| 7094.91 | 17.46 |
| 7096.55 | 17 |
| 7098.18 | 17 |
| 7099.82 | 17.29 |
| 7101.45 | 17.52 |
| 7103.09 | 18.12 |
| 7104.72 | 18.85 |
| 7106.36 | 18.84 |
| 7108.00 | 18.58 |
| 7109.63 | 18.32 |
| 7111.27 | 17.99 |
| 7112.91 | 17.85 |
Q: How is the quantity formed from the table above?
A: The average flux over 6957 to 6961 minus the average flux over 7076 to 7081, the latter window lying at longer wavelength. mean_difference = 1.0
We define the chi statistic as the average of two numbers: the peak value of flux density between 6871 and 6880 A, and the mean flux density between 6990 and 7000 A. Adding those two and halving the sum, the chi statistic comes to 20.1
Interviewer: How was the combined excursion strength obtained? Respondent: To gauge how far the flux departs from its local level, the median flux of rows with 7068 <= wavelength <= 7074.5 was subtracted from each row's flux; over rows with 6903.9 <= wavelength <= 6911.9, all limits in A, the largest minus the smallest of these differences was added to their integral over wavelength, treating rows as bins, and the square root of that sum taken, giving 2.4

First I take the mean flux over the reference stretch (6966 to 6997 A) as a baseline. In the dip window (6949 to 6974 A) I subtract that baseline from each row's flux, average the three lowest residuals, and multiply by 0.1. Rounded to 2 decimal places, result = -0.11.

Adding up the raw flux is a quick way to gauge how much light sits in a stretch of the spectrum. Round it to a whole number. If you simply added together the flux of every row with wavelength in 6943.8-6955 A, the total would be 129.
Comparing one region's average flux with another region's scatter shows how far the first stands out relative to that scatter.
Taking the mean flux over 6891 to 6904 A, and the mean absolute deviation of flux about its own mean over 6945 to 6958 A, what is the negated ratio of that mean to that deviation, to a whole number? -22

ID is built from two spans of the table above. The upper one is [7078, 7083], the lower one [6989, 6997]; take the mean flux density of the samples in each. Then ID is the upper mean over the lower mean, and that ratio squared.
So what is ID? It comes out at 0.88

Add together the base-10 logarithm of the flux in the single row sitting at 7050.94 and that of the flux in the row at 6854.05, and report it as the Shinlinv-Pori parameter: 2.54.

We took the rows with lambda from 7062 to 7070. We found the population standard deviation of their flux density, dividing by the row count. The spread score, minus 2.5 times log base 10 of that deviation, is 1.26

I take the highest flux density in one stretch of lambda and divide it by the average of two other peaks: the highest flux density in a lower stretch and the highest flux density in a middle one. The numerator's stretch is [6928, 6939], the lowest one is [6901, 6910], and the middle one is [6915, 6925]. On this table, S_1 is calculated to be 0.98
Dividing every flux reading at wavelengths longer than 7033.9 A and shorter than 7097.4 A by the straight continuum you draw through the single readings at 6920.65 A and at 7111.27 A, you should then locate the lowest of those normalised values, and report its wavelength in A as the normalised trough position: 7096.55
